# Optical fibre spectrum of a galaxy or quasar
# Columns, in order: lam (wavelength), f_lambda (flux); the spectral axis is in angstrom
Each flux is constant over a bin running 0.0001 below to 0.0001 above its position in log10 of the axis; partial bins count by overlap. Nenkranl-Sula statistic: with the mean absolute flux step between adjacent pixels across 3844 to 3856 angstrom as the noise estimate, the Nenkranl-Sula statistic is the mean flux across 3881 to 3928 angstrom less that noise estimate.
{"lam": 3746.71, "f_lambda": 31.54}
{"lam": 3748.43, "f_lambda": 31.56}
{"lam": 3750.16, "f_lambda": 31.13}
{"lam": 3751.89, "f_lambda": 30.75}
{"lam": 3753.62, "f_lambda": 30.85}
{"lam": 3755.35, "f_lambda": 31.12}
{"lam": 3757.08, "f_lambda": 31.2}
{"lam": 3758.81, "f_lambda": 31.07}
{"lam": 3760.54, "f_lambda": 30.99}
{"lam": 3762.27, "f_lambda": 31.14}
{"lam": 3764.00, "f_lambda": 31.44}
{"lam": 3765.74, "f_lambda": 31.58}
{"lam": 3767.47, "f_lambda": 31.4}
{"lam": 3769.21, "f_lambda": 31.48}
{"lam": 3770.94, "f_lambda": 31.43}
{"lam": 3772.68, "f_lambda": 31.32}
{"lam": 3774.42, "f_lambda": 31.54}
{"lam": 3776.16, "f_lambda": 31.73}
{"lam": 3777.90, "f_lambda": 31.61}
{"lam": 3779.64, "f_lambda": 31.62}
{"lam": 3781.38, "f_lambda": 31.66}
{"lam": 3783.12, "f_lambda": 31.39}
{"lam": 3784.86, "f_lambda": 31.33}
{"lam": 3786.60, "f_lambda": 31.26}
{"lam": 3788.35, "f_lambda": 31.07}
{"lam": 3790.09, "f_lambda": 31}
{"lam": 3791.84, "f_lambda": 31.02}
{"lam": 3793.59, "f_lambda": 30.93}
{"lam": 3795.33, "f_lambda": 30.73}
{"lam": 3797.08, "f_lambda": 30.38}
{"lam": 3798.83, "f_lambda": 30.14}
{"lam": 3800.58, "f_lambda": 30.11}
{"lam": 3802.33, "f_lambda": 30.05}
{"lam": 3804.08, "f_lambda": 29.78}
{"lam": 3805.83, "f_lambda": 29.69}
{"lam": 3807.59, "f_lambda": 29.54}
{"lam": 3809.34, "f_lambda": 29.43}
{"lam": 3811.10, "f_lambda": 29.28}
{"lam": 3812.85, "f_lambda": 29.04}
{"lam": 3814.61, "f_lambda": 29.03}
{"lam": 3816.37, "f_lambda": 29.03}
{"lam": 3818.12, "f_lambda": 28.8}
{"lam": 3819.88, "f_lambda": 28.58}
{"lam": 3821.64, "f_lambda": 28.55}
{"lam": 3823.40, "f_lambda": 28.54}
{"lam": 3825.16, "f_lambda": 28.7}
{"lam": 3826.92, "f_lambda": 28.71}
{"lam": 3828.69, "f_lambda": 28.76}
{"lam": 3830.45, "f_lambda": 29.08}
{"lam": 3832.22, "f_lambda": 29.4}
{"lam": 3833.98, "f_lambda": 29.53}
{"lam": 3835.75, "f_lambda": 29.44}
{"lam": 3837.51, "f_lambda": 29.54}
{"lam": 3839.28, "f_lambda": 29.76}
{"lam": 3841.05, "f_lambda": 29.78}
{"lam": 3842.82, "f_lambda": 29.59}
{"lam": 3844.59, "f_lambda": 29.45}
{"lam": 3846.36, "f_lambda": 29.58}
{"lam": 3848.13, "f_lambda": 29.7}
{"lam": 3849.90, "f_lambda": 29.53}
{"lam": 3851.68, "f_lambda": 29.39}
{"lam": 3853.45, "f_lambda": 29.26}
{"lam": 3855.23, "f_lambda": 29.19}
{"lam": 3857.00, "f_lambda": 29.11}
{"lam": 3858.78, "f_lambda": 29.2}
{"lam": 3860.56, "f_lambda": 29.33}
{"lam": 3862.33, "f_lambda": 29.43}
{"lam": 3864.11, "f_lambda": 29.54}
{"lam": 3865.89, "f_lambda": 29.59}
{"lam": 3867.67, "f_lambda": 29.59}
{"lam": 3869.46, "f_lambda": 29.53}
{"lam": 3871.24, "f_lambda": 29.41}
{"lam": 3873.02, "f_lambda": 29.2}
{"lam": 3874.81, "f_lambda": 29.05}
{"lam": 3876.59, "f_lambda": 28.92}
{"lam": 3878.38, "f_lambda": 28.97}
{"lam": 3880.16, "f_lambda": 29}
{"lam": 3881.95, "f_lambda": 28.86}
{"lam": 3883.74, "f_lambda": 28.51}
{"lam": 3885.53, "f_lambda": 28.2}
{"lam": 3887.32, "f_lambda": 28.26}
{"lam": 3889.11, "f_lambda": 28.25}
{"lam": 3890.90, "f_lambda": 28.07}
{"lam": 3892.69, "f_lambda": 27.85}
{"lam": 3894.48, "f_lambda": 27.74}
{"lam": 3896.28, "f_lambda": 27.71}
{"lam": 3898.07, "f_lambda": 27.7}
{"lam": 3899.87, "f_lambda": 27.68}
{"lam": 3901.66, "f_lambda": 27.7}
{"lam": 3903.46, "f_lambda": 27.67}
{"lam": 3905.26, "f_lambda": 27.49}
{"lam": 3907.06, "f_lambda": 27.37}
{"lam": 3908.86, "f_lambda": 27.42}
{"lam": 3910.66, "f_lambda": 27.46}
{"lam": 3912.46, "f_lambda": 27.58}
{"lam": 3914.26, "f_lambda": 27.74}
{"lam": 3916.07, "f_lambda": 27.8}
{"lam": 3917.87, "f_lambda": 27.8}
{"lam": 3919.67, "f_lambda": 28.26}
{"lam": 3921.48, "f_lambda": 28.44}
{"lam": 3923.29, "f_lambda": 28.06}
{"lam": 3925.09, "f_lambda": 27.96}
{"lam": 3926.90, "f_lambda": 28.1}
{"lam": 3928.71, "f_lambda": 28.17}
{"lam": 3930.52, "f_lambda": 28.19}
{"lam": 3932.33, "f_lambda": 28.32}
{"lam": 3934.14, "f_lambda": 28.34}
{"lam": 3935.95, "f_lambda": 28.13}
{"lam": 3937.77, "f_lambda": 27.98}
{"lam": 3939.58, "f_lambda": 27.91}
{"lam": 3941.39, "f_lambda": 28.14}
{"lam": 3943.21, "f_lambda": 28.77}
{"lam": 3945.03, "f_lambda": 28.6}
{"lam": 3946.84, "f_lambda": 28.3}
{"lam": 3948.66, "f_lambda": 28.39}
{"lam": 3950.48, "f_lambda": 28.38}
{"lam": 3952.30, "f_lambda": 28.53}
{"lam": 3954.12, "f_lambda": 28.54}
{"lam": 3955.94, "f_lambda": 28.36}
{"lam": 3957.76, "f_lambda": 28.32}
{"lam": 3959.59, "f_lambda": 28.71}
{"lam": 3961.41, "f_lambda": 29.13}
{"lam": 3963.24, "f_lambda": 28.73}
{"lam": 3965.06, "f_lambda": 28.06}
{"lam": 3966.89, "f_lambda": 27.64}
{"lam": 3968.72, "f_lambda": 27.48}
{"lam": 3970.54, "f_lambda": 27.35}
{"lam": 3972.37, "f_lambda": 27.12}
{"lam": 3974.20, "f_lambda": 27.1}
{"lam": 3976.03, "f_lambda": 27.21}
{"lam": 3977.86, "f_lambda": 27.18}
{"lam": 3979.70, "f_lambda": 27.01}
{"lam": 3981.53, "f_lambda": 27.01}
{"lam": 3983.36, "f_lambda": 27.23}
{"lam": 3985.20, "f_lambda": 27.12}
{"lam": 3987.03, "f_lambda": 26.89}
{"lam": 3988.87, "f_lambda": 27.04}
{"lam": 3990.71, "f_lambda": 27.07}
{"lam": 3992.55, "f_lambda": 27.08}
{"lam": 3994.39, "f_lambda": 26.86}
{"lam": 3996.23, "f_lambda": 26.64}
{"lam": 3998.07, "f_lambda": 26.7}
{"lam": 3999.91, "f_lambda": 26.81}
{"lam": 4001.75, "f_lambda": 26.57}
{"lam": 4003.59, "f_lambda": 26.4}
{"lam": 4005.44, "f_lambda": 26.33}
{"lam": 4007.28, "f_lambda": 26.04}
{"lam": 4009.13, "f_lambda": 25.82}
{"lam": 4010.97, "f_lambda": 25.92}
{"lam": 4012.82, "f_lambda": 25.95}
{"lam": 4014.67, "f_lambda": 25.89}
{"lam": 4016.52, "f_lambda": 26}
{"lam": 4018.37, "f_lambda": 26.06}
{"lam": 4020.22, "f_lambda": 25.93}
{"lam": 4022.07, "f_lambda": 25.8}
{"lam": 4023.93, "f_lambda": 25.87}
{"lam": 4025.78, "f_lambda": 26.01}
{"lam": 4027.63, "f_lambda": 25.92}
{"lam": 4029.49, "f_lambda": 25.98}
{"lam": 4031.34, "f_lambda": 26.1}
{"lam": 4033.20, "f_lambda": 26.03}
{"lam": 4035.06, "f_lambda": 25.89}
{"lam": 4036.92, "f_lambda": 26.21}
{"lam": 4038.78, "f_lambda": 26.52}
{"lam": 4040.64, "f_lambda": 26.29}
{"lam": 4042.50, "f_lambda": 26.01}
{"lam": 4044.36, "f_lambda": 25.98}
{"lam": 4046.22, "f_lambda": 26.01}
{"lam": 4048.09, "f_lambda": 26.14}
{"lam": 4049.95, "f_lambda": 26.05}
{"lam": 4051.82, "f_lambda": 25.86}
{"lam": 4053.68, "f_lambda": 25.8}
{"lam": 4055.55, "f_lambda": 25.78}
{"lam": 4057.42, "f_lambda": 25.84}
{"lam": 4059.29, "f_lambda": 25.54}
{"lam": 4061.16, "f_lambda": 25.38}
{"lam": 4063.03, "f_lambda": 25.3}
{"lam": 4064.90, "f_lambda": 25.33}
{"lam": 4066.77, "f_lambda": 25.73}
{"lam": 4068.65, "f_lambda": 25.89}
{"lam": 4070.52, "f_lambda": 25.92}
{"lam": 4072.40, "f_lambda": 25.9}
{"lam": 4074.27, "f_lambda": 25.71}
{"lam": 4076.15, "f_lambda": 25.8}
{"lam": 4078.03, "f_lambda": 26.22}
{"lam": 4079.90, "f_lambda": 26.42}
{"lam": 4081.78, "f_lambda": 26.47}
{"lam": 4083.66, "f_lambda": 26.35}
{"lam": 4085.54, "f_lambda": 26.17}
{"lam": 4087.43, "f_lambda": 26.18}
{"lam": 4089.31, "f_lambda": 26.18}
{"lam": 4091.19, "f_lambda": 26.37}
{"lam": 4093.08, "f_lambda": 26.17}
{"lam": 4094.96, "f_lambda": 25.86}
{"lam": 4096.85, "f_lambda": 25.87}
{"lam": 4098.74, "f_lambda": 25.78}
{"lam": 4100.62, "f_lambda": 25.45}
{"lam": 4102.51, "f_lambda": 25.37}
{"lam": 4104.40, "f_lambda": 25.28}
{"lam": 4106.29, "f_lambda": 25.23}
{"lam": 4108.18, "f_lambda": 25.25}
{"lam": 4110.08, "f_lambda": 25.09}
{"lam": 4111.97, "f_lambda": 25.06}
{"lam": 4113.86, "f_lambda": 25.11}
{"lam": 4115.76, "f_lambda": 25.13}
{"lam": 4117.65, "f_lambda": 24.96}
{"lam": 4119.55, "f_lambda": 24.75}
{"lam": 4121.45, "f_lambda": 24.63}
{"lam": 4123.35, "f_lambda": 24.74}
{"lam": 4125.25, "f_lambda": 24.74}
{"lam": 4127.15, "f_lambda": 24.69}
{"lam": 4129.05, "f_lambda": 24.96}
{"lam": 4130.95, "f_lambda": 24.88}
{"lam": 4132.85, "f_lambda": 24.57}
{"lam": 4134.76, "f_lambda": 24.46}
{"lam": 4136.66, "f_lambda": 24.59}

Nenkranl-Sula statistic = 27.8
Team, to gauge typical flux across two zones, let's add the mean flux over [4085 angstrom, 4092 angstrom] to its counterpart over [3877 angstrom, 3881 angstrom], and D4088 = 55.2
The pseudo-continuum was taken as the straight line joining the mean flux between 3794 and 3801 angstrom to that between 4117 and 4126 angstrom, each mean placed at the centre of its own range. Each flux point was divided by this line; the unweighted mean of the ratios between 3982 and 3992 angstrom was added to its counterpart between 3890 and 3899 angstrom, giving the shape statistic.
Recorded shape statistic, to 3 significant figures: 1.97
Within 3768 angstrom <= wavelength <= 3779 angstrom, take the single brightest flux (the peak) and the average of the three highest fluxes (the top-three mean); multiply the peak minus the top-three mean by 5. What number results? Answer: 0.5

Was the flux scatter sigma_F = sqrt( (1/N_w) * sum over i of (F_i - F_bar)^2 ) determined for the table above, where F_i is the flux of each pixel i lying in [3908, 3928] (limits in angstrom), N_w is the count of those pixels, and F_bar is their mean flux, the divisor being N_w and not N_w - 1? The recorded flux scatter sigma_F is 0.31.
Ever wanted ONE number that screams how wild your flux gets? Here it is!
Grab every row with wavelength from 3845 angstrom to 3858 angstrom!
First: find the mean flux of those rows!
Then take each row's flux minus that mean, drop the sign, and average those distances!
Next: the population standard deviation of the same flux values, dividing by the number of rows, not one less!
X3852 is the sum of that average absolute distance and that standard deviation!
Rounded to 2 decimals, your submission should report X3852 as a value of 0.38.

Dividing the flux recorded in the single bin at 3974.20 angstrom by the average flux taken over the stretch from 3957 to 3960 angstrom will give 0.95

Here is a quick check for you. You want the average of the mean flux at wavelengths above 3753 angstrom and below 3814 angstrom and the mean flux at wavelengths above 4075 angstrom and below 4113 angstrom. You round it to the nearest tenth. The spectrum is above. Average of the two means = 28.3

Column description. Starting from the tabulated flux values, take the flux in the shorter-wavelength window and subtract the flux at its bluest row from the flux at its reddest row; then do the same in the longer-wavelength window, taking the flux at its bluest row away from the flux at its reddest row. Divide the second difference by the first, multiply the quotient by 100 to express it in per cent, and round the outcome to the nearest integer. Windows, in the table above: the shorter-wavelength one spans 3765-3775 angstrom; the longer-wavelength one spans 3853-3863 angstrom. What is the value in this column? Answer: -425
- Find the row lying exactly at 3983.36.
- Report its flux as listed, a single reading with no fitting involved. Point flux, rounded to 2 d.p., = 27.23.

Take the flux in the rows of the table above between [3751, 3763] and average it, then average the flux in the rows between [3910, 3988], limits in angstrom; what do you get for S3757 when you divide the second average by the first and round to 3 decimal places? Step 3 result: 0.901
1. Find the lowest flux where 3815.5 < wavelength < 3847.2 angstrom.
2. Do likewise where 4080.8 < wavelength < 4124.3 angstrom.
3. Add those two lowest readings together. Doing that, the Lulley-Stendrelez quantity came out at 53.2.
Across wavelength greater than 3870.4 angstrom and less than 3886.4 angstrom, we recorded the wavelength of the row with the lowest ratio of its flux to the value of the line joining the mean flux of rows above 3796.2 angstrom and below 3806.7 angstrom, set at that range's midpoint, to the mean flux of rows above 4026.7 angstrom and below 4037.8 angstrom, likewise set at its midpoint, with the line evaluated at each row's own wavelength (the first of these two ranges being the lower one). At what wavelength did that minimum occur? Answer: 3885.53 angstrom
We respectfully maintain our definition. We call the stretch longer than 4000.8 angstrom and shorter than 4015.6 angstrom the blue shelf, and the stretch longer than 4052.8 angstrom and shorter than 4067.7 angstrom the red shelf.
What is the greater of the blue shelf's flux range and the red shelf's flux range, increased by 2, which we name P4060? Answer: 2.75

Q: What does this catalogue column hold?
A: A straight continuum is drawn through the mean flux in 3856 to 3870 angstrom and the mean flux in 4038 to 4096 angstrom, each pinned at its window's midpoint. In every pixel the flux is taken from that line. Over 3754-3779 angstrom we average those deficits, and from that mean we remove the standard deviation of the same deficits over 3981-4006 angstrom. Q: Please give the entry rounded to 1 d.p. -0.5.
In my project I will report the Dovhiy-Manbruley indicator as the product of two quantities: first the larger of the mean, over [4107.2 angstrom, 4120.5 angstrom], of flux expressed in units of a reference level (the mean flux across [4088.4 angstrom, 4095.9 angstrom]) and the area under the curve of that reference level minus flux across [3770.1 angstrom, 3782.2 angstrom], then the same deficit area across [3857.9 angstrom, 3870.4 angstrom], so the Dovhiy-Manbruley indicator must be -39.5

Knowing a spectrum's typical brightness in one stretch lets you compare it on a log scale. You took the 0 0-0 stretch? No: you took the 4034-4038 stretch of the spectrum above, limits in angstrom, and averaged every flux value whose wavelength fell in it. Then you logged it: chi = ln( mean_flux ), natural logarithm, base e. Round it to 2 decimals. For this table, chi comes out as 3.26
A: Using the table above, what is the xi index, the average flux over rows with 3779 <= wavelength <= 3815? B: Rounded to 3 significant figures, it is 30.4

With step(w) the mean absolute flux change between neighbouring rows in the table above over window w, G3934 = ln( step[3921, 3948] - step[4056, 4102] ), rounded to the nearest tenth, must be -3.4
